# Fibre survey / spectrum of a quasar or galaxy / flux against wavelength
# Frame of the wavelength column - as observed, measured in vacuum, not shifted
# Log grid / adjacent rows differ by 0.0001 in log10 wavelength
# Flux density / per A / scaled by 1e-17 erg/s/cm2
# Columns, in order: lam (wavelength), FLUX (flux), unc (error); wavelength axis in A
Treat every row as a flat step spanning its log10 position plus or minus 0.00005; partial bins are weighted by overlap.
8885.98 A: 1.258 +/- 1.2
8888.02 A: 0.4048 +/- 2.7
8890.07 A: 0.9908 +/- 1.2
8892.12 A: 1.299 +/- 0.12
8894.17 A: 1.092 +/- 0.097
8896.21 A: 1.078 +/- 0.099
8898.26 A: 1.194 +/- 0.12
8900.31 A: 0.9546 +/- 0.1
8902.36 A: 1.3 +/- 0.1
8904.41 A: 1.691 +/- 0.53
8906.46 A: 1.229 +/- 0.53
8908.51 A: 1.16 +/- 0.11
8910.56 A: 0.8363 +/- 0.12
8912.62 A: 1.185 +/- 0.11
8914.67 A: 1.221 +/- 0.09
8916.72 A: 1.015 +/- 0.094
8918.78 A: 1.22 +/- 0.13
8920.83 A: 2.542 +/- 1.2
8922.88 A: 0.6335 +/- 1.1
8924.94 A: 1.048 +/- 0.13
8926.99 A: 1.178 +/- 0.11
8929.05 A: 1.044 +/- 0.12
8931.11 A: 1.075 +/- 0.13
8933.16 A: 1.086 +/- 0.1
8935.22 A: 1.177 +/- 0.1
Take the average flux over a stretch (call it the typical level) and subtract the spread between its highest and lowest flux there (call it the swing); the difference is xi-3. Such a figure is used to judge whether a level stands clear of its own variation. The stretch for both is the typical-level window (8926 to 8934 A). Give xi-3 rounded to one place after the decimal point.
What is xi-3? 1.0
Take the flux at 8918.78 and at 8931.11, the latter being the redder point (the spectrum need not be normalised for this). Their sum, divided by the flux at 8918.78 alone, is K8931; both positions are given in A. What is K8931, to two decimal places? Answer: 1.88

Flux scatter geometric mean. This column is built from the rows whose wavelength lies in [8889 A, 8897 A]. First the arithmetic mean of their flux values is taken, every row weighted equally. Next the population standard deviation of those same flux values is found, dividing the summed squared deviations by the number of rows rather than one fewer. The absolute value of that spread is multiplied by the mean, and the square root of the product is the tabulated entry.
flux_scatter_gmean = 0.355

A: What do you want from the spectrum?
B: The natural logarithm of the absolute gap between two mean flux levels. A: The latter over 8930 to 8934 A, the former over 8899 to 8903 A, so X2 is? -3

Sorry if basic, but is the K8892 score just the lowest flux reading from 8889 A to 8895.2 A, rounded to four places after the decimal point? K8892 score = 0.9908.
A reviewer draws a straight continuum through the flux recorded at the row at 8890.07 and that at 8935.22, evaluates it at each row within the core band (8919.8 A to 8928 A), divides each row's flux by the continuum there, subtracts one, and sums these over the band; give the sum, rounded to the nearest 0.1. 0.8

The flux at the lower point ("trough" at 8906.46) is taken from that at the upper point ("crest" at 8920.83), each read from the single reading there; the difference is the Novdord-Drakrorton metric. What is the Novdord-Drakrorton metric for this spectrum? 1.3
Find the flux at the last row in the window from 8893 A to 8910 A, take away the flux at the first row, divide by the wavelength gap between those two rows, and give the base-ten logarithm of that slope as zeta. -2.3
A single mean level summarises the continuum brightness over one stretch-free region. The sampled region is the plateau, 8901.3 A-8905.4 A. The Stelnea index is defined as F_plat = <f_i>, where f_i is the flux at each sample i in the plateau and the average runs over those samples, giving 1.5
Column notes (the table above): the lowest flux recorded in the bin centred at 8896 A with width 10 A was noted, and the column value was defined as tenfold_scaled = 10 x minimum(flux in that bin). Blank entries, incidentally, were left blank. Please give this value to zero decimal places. 10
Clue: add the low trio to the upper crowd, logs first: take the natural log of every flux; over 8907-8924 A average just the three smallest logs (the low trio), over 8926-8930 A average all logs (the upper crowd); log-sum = -0.10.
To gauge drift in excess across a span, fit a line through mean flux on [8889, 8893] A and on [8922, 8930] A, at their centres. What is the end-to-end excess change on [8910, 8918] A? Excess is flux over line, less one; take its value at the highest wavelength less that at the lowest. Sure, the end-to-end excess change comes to 0.20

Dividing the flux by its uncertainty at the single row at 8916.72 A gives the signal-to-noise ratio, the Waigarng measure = 11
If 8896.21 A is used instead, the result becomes 11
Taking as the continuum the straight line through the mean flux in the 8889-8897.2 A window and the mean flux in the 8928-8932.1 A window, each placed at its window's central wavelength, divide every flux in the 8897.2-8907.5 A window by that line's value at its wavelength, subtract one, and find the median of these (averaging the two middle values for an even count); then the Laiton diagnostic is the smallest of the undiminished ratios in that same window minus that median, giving 0.74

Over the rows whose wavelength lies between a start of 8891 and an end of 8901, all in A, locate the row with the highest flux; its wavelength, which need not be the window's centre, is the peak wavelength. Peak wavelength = 8892.12 A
